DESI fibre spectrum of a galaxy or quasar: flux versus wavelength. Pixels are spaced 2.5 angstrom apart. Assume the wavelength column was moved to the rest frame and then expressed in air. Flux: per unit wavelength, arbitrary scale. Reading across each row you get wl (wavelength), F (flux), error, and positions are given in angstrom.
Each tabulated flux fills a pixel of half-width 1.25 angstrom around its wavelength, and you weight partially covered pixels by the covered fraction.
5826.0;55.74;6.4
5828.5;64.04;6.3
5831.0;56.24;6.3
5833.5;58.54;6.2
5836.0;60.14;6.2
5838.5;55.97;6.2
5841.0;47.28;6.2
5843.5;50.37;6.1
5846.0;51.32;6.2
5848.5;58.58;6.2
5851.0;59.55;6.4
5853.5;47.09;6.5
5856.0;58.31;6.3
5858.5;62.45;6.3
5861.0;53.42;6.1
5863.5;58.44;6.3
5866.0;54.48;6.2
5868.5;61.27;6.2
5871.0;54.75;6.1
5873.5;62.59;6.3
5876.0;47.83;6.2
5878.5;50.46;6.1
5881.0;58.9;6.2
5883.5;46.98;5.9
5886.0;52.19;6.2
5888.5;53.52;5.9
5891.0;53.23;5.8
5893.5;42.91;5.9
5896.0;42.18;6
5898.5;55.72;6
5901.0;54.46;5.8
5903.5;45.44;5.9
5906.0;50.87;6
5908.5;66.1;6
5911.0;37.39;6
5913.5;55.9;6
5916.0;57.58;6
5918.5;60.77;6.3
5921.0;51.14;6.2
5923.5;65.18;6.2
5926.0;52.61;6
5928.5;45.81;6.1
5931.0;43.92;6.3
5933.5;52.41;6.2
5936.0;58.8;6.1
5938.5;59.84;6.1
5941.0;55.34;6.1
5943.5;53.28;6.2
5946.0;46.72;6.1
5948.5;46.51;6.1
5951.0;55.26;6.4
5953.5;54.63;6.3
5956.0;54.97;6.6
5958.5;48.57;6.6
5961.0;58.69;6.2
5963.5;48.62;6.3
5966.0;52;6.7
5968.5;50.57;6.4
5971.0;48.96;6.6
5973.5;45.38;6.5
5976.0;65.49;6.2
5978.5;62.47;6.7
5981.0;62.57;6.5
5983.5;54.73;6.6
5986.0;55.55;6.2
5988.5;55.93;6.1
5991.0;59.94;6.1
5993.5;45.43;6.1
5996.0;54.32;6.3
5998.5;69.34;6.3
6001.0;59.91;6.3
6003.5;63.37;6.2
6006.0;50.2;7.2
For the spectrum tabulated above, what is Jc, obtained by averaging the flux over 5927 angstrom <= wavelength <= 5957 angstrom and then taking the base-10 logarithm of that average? 1.72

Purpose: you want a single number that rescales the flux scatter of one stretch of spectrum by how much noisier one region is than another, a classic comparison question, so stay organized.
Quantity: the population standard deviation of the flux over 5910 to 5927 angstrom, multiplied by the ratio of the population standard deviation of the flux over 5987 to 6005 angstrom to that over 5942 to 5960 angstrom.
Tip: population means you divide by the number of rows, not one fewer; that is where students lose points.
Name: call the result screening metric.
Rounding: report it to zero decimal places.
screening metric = 16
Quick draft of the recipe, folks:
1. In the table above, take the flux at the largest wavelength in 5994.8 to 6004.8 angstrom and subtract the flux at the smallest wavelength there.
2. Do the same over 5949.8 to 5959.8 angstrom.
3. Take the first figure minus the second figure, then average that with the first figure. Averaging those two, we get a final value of 12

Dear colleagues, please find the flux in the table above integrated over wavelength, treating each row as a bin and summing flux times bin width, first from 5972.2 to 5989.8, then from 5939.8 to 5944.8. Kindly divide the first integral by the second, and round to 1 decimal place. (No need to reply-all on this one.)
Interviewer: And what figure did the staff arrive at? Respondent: 3.7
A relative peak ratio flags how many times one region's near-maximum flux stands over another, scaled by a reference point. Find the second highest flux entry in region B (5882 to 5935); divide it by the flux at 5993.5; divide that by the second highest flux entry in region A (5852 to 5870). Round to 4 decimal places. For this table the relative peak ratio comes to 0.0234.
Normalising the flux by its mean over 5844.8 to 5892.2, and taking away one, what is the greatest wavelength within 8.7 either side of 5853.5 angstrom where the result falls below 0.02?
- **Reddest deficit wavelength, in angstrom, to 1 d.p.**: 5861.0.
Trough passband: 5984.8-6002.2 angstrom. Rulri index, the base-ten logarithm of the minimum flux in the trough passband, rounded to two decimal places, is 1.66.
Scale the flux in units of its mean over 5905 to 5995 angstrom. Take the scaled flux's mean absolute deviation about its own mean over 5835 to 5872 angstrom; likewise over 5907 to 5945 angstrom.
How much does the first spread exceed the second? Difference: -0.03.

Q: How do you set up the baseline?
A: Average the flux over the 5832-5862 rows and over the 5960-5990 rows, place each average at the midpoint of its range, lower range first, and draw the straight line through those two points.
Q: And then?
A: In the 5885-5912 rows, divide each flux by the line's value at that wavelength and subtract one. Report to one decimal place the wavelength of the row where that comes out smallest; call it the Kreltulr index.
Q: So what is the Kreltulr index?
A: 5911.0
